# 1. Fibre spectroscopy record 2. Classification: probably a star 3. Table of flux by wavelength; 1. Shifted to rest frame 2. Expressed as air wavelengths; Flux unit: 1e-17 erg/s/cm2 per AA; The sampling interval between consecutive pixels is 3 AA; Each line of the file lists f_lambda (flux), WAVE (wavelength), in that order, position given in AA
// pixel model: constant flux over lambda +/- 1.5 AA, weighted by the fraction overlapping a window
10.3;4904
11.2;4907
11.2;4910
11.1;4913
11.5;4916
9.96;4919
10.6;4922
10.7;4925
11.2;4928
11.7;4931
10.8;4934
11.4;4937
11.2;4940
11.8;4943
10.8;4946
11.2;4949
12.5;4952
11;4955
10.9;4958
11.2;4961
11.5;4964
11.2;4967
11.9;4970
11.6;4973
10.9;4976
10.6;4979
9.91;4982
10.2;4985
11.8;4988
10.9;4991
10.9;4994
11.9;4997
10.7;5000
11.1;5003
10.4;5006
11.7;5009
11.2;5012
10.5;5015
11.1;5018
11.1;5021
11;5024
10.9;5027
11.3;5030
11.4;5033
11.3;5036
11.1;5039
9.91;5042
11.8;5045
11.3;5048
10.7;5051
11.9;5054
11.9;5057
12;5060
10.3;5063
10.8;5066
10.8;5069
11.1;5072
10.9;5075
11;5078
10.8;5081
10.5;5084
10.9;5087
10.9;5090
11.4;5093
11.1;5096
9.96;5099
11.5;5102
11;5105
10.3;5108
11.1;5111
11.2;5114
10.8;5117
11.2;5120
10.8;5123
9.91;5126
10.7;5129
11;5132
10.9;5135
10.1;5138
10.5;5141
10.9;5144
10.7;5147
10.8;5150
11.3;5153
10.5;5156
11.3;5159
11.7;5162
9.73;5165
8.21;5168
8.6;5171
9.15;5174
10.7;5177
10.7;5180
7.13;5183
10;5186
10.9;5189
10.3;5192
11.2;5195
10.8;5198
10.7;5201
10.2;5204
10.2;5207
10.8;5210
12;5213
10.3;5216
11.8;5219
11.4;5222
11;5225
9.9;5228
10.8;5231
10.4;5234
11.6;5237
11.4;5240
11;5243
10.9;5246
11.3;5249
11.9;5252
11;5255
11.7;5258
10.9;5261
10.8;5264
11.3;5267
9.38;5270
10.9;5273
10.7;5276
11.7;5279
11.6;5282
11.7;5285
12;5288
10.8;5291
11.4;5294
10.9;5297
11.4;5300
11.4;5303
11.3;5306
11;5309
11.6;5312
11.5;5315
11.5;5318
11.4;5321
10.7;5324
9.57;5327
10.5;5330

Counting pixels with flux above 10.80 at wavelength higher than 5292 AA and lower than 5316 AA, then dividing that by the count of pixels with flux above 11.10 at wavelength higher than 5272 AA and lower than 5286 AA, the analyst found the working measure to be 2.7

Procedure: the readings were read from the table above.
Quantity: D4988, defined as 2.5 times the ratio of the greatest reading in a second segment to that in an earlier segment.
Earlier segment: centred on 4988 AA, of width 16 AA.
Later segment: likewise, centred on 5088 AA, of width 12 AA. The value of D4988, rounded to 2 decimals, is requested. 2.42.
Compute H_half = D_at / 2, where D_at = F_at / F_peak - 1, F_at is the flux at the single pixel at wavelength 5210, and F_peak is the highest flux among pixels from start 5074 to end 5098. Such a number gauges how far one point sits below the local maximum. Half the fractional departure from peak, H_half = -0.026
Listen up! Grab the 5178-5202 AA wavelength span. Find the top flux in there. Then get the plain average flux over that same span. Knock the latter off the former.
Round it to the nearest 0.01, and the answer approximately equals 0.98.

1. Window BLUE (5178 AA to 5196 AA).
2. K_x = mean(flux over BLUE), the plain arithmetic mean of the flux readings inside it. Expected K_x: 10.0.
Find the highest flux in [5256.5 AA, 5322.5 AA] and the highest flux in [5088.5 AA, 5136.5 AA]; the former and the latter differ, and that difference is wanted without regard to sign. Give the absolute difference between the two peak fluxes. 0.50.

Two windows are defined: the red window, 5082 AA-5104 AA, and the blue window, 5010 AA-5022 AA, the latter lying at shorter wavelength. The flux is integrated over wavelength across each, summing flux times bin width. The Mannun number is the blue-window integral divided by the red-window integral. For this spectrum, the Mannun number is 0.6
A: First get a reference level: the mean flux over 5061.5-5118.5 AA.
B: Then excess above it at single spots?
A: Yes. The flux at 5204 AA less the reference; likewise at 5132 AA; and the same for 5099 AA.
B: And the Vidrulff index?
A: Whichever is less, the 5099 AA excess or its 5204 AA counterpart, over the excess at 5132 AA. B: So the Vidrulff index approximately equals -6.5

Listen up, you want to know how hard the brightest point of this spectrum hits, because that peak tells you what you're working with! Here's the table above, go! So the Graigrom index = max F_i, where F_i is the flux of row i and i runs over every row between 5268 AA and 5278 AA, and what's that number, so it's 10.9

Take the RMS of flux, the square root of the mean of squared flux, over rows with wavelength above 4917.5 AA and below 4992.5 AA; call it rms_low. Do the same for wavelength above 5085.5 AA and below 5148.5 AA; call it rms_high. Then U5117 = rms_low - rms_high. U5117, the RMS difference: 0.30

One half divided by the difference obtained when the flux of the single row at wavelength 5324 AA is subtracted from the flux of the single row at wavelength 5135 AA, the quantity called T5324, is 2.5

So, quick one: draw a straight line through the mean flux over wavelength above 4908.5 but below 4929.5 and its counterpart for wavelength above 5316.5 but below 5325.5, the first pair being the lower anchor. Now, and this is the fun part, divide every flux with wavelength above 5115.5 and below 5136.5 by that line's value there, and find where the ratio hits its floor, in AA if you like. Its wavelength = 5126 AA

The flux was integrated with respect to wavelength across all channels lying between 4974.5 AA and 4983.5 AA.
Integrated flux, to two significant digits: 94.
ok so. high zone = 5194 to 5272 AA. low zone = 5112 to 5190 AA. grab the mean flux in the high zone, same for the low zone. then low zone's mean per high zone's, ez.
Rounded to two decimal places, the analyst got 0.95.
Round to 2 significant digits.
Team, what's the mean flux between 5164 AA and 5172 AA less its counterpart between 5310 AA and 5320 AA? -2.7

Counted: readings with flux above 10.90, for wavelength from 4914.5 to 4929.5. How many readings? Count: 2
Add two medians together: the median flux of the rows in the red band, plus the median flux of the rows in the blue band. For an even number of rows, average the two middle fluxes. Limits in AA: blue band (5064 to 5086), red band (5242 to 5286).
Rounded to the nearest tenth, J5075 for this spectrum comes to 21.8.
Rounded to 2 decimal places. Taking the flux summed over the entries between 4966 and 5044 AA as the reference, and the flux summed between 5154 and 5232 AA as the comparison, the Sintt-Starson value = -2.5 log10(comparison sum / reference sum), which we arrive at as 0.06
